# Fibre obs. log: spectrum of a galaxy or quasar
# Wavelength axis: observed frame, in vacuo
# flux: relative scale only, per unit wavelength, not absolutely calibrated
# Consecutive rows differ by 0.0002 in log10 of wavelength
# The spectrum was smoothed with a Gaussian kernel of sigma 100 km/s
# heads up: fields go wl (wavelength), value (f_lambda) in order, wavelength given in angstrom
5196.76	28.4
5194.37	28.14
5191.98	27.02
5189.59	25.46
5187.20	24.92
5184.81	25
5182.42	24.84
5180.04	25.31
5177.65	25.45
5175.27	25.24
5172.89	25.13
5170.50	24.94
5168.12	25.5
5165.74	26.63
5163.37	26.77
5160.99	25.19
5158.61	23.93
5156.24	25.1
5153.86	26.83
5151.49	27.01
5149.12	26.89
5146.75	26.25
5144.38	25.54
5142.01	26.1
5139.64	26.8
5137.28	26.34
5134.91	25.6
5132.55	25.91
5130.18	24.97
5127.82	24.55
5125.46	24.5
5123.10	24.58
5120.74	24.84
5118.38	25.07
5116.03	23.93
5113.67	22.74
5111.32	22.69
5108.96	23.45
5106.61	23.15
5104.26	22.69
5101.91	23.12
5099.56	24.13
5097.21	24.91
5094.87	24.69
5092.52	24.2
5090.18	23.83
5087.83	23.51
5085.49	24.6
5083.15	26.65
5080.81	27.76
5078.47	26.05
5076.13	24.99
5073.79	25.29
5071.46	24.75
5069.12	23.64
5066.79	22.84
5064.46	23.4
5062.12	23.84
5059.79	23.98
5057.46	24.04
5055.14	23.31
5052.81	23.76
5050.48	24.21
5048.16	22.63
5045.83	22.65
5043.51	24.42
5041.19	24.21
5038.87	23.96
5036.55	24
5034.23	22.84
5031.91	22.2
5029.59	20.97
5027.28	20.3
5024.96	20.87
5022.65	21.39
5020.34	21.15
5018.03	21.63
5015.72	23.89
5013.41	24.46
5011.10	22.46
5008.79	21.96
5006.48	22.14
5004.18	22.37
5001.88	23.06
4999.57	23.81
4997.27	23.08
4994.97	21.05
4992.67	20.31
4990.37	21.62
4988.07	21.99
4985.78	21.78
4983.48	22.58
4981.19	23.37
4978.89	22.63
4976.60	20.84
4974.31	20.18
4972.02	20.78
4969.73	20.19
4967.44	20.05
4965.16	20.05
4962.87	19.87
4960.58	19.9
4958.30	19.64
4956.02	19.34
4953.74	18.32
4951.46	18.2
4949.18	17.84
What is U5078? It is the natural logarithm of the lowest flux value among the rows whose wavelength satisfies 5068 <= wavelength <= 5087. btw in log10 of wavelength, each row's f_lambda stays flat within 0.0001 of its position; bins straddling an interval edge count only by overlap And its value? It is 3.16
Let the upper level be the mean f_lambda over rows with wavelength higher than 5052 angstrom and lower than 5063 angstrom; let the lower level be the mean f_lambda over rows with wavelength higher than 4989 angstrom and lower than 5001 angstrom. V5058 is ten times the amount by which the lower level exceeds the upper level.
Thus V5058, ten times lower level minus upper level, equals -18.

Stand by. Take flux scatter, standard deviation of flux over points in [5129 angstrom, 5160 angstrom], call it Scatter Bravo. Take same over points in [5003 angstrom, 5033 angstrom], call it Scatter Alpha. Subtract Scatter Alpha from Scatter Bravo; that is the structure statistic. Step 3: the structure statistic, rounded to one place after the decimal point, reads -0.3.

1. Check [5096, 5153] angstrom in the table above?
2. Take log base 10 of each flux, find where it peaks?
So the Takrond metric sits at 5151.49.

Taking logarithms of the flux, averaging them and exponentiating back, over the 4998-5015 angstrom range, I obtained 22.9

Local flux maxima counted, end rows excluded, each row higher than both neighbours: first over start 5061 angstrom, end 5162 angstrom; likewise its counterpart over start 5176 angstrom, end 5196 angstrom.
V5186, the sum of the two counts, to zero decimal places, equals 9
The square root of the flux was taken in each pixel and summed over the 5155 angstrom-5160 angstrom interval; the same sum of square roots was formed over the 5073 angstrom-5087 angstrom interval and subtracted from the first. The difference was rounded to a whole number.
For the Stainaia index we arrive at -21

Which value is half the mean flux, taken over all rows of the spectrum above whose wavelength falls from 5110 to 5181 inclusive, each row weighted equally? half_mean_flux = 12.67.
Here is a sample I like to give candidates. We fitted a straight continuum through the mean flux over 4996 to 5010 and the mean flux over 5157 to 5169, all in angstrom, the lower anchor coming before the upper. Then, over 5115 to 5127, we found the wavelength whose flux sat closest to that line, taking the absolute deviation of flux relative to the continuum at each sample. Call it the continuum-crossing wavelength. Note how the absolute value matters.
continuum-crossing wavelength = 5120.74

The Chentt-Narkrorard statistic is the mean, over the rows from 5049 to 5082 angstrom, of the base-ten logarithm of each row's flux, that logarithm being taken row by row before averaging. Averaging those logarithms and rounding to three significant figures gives 1.39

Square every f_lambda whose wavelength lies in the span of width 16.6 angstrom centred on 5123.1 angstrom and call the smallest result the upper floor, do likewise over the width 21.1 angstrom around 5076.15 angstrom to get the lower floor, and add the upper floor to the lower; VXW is 1094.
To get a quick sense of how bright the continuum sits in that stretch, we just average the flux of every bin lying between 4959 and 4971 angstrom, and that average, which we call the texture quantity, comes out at 20.0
